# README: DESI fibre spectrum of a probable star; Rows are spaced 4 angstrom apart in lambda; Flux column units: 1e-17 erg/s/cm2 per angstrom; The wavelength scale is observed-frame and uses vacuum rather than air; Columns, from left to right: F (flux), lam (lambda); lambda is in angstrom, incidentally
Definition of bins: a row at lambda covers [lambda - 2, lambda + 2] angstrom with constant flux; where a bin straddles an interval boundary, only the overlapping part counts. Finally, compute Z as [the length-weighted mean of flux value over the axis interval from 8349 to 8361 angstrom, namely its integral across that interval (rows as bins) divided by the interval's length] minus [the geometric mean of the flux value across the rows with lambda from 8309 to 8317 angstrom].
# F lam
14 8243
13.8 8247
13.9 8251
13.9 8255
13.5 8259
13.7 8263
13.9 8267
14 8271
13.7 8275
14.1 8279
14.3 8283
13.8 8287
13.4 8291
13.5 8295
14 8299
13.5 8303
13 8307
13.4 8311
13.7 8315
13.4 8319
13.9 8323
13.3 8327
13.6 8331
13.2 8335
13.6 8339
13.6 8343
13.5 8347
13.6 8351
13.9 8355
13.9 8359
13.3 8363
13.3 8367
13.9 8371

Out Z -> 0.3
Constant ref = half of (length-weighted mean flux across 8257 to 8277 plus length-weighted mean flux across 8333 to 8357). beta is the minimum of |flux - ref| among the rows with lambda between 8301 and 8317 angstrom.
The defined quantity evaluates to 0.04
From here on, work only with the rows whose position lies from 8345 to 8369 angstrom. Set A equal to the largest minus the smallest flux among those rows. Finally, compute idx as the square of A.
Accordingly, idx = 0.36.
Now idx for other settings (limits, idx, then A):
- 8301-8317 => 0.49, 0.70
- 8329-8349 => 0.16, 0.40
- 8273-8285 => 0.36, 0.60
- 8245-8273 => 0.25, 0.50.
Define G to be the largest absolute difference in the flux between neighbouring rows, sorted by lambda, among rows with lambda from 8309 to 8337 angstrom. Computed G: 0.600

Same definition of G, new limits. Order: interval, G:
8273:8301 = 0.500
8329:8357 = 0.400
